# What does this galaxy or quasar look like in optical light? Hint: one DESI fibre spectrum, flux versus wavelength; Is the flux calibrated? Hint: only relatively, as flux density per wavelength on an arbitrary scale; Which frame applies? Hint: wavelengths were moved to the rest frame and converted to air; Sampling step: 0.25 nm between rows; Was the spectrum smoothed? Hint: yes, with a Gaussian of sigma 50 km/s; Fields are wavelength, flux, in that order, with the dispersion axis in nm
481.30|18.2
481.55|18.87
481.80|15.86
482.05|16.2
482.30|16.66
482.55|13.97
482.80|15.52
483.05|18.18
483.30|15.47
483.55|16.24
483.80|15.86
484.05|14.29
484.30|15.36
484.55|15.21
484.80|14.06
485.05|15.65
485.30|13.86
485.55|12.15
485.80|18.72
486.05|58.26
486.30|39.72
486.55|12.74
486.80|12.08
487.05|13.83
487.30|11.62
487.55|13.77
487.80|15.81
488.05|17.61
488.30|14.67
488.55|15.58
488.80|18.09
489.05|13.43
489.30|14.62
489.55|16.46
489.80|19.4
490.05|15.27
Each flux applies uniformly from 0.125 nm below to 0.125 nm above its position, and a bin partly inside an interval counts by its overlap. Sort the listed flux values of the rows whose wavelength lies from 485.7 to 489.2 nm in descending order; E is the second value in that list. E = 39.72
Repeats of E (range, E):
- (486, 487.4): 39.72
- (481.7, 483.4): 16.66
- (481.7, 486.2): 18.72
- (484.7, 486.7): 39.72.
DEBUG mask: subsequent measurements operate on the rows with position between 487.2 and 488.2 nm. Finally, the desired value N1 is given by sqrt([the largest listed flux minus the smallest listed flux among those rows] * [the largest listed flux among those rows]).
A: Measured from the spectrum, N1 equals 10.3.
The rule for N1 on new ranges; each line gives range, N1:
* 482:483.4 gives 8.7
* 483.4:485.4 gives 6.2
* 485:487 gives 51.9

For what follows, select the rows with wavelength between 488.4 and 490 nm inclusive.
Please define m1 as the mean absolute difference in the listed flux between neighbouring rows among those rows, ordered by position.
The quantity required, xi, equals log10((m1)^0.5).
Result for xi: 0.21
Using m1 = 3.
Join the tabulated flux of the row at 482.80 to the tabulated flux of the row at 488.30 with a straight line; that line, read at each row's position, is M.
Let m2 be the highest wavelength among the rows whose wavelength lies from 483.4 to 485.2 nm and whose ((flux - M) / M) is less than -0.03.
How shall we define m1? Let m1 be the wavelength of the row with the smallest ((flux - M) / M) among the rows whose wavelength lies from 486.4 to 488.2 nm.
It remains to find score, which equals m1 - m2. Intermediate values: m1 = 487.30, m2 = 484.80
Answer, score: 2.50 nm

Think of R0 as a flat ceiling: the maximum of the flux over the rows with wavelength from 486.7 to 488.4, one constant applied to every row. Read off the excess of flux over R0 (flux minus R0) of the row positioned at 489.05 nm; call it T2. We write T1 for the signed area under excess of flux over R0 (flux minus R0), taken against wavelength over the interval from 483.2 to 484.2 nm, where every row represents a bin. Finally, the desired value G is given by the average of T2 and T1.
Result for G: -3.2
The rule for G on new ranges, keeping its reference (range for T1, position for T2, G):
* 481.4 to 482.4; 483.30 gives -1.4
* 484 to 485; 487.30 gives -4.4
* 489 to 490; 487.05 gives -2.6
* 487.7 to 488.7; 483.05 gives -0.5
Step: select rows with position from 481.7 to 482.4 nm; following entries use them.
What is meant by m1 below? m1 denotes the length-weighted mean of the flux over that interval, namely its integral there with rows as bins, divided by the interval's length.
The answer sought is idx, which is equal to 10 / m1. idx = 0.62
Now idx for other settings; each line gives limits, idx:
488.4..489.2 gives 0.64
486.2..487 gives 0.49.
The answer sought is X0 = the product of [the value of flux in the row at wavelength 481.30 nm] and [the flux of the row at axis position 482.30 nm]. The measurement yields 303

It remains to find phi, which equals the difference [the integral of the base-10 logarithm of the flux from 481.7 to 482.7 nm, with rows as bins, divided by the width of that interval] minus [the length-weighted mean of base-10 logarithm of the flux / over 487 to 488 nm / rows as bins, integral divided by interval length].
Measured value 0.05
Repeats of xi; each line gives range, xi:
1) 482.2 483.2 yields 0.18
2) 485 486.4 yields 0.57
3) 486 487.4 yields 0.50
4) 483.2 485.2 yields -0.01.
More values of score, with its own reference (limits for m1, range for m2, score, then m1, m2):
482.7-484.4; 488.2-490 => -5.00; 484.05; 489.05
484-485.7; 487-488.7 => -2.00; 485.55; 487.55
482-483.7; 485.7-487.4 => -4.75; 482.55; 487.30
